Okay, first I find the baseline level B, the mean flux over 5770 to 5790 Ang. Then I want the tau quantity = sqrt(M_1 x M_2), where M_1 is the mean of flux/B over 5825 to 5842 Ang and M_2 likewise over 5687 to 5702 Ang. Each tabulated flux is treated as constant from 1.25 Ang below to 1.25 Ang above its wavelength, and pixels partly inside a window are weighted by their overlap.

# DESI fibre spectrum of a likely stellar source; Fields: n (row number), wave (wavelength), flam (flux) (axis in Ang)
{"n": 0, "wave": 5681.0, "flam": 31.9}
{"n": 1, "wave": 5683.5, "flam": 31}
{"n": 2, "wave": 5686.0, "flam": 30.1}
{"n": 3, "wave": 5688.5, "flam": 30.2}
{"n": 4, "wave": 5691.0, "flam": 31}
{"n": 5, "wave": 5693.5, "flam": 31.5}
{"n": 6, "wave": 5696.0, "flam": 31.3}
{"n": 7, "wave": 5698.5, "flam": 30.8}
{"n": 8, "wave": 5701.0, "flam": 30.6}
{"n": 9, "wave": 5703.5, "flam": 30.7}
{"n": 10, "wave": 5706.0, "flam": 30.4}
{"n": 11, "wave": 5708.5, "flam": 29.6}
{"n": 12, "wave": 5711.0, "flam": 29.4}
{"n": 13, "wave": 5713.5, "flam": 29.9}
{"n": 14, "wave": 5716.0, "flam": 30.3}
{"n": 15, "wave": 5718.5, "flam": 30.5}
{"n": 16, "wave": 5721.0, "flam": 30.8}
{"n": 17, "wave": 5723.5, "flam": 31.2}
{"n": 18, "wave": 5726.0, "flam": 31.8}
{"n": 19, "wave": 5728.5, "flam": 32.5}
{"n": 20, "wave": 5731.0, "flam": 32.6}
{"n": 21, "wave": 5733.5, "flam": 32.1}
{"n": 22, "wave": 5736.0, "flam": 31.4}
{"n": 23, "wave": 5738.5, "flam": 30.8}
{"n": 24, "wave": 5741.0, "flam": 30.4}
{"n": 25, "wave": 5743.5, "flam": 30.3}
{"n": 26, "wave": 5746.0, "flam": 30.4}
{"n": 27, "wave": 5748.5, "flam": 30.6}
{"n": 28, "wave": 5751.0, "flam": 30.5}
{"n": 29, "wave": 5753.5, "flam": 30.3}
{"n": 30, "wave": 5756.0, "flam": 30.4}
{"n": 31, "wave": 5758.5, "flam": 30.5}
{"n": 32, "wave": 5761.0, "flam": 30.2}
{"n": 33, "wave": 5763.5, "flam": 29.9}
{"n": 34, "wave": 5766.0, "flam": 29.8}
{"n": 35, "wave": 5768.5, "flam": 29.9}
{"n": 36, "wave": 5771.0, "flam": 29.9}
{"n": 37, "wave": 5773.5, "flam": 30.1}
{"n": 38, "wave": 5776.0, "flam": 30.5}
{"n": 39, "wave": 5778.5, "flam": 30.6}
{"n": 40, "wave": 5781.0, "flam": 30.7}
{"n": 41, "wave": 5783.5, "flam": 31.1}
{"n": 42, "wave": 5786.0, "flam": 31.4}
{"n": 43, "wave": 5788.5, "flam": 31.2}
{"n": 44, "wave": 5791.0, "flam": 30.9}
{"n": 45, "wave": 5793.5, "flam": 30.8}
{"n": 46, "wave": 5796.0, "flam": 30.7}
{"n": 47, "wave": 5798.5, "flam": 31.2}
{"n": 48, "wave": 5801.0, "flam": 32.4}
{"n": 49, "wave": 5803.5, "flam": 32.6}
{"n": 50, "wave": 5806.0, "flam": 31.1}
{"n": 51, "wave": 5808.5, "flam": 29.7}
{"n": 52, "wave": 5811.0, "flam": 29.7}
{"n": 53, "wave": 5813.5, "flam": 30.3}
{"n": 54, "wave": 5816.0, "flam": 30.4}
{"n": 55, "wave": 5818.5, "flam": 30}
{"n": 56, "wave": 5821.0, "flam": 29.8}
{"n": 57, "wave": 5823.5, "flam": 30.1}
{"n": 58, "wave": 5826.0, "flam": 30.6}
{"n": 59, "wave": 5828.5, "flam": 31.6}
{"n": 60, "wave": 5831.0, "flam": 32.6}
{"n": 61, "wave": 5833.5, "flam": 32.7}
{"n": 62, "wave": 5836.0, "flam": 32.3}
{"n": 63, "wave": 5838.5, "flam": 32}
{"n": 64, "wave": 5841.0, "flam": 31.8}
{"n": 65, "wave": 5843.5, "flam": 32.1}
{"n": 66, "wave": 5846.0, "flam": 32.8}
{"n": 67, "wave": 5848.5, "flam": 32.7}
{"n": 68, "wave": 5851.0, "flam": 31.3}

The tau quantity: 1.02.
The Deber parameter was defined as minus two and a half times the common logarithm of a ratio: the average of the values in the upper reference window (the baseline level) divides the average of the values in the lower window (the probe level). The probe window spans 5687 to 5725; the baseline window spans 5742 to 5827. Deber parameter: 0.00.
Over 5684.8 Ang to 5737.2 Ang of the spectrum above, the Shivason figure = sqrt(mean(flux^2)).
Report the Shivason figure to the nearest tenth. 30.9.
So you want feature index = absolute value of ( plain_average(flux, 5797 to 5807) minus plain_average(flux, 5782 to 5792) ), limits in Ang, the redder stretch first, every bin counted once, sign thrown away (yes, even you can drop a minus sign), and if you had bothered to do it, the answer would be 0.7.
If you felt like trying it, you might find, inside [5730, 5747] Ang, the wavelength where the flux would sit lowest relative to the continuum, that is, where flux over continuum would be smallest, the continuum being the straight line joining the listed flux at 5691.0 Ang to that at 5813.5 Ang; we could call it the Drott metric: 5743.5 Ang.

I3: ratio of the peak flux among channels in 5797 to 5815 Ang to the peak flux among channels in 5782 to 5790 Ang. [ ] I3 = 1.04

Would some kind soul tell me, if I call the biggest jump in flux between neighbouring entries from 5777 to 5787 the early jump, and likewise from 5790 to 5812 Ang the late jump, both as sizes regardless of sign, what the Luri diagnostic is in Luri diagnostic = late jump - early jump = 1.1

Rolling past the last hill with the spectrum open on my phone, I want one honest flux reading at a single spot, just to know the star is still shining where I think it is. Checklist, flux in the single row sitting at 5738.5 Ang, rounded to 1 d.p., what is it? 30.8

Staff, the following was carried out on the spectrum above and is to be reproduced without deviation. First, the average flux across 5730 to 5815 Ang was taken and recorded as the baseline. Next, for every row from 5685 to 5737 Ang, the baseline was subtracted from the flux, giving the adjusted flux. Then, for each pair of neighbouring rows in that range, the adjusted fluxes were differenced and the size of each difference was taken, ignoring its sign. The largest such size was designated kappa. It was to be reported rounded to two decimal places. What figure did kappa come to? 0.80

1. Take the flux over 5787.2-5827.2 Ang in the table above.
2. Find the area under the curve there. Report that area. 1229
